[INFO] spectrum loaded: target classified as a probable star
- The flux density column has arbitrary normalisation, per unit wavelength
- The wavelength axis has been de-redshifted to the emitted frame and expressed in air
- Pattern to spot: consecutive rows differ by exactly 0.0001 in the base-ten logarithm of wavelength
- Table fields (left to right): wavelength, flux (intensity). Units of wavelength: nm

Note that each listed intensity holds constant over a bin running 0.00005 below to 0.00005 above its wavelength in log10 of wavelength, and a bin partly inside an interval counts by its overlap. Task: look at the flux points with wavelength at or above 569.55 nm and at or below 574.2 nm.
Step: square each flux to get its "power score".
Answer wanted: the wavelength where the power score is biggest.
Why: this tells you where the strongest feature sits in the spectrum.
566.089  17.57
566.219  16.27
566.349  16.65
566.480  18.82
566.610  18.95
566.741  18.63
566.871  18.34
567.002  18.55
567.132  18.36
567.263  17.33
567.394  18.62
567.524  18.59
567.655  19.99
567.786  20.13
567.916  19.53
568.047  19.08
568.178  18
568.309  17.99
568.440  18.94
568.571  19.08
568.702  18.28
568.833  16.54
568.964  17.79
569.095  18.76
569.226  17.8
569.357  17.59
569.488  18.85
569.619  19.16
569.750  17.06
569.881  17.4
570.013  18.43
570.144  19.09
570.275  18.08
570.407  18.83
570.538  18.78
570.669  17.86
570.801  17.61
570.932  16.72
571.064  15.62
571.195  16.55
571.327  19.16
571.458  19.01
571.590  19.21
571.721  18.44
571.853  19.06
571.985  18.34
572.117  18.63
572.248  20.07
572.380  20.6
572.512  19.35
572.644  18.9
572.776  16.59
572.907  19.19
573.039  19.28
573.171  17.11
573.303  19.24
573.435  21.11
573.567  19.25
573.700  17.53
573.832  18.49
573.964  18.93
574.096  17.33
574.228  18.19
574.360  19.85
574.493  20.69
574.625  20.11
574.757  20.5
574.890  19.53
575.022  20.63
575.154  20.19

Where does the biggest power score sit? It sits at 573.435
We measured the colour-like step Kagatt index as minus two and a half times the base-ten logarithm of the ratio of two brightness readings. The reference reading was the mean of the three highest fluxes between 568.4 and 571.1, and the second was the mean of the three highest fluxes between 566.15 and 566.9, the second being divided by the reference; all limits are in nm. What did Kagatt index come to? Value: 0.02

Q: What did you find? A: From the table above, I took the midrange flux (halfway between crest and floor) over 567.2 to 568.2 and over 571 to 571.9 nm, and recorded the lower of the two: 17.4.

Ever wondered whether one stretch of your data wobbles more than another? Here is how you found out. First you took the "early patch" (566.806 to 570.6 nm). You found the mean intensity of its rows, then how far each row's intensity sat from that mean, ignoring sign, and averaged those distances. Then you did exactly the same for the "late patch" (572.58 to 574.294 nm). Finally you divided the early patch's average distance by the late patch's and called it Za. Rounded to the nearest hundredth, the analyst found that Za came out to 0.69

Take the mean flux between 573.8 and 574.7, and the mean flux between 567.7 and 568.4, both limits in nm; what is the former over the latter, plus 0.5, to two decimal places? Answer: 1.51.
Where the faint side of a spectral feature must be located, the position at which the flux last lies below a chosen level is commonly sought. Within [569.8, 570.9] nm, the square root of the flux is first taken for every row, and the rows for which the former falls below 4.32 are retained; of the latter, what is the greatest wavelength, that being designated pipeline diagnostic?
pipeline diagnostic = 570.801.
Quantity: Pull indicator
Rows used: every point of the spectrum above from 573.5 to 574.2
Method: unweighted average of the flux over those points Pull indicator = 18.3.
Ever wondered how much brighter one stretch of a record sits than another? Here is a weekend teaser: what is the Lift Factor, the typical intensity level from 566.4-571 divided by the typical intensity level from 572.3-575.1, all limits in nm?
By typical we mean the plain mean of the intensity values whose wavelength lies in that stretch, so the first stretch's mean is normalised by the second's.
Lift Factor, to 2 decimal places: 0.96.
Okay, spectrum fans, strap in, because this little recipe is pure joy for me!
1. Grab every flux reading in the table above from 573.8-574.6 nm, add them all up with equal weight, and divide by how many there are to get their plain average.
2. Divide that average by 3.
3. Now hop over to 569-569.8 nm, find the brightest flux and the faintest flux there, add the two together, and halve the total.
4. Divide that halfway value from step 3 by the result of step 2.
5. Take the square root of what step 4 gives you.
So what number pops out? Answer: 1.69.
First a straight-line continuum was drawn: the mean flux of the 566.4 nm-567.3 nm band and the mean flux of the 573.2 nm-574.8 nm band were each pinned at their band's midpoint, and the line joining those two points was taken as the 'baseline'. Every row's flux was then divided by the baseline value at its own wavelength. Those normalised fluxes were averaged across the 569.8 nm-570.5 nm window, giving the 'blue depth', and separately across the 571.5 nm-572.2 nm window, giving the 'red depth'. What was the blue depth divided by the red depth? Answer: 0.99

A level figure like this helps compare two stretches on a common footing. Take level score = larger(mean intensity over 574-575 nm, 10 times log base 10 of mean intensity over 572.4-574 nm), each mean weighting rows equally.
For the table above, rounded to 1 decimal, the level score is 19.5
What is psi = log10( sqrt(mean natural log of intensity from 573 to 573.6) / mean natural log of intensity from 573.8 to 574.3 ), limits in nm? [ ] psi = -0.228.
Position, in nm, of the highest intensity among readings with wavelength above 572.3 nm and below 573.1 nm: 572.380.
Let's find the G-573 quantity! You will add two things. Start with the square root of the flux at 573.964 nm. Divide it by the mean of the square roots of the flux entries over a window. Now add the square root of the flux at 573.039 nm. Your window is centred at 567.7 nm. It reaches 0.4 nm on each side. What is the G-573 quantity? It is 5.38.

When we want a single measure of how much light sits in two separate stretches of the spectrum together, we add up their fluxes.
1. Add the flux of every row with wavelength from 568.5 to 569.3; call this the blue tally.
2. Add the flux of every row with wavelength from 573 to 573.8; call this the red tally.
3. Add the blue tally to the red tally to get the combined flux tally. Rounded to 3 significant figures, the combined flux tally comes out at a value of 222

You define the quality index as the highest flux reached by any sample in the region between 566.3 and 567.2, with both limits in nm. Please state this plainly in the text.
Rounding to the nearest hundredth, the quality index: 18.95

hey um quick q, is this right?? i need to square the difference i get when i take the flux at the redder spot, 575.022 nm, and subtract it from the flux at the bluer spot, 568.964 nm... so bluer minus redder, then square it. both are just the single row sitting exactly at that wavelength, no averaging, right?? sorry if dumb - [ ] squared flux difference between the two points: 8.1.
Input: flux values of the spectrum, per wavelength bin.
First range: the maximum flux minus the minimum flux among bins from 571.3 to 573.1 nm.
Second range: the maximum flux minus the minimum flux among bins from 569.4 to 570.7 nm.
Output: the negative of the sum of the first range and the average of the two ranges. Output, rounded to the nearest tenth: -7.1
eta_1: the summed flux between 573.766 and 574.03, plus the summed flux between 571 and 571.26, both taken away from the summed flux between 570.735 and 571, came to -35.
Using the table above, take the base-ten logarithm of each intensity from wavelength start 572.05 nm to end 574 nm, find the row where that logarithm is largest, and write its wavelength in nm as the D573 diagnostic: 573.435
